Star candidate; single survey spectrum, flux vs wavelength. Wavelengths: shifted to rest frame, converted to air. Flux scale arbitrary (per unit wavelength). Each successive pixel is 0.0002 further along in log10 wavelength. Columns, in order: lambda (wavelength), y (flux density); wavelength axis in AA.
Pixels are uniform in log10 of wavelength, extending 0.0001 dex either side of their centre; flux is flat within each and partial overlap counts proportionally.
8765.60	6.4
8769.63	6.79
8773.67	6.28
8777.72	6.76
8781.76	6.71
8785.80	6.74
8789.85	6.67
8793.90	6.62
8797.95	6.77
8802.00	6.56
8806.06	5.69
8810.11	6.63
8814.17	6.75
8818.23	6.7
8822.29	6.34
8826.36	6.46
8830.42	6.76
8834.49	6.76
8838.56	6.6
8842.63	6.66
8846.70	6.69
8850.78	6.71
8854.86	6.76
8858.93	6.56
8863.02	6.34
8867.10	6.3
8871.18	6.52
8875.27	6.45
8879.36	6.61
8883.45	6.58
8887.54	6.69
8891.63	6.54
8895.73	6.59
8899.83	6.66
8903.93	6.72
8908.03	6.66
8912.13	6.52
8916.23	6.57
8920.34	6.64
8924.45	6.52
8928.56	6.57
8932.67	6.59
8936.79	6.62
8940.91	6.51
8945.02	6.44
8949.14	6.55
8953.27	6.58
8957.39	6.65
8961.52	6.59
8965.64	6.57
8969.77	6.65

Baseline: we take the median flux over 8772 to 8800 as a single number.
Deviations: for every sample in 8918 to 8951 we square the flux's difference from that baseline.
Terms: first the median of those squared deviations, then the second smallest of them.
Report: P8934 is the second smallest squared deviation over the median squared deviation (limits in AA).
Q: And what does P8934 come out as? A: 0.36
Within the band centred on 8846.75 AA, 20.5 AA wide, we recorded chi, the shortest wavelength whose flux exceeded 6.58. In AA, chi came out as 8838.56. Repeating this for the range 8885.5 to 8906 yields 8887.54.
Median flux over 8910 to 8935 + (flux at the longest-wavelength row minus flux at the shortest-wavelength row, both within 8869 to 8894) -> 6.59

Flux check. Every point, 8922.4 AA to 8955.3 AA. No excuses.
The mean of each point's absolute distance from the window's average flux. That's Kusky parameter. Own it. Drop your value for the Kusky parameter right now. 0.043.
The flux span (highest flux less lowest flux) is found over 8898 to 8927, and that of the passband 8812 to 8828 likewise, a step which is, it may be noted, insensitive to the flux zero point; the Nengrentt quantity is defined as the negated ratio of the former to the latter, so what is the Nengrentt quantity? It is -0.49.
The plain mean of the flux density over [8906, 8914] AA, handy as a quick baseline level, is 6.59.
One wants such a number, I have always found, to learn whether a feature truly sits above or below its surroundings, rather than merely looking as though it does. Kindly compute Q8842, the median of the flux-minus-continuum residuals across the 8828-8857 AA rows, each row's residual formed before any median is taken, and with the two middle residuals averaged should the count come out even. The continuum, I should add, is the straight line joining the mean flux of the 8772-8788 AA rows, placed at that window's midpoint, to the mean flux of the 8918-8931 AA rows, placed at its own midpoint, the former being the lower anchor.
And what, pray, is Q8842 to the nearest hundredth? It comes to 0.11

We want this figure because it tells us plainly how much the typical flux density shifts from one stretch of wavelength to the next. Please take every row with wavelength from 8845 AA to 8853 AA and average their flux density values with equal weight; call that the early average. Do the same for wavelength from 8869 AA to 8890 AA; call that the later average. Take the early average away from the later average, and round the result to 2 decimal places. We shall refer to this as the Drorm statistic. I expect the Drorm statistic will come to -0.13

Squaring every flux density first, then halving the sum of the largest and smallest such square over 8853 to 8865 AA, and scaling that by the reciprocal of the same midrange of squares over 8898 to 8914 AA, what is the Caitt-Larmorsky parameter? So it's 0.98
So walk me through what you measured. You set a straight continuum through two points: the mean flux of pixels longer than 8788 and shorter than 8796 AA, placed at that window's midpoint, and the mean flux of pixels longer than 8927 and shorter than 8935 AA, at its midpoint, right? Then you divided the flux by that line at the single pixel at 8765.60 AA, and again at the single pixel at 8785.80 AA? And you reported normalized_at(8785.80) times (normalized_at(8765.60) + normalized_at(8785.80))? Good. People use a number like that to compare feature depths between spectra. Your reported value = 2.00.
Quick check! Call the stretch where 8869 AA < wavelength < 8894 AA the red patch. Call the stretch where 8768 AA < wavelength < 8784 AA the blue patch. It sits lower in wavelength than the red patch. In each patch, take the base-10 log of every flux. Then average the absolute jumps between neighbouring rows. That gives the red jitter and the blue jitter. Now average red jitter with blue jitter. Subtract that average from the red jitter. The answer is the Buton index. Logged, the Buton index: -0.0081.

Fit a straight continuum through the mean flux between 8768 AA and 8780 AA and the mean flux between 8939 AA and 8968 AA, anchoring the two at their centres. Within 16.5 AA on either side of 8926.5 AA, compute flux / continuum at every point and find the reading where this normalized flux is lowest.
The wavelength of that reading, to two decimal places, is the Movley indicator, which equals 8940.91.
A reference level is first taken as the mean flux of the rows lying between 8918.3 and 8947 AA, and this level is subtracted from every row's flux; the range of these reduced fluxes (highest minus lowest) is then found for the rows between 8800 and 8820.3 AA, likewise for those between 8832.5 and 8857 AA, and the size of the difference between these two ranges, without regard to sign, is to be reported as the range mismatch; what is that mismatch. 0.9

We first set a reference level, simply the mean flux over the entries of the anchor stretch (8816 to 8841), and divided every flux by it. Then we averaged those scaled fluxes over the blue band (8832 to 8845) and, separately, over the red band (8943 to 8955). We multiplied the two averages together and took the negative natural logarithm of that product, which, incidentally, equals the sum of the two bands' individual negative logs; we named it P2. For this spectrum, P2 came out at 0.00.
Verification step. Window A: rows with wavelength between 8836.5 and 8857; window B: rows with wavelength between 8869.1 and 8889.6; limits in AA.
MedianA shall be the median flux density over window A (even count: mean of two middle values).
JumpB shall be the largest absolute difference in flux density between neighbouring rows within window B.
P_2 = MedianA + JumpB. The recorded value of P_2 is 6.85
